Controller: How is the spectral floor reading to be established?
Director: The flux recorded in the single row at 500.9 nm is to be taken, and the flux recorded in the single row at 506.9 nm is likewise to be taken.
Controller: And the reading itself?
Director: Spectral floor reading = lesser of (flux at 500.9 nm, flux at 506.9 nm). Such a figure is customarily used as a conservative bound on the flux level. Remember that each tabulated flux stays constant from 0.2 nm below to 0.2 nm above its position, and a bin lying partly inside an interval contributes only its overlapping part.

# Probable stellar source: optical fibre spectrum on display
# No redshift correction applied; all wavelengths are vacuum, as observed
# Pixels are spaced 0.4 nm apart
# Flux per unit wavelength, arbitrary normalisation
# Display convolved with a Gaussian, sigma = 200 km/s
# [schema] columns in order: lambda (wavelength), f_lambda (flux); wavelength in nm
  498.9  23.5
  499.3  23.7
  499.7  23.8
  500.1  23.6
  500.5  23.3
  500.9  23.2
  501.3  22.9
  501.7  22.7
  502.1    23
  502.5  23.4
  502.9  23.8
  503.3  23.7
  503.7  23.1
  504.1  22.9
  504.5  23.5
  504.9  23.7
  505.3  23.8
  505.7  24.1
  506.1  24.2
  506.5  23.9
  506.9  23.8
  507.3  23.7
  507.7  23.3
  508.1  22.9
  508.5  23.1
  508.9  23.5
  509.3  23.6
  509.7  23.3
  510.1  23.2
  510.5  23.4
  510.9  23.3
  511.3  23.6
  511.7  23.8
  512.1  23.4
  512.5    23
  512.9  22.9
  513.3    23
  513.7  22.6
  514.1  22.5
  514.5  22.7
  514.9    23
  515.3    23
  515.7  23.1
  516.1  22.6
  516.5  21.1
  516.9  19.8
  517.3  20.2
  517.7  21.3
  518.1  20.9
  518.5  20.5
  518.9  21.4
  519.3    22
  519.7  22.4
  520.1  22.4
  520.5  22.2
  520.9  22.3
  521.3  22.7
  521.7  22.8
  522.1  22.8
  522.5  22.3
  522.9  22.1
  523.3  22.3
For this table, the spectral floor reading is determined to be 23.2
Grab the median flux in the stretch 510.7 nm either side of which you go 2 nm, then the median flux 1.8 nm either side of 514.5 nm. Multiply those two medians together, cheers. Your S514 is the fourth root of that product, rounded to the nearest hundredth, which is 4.81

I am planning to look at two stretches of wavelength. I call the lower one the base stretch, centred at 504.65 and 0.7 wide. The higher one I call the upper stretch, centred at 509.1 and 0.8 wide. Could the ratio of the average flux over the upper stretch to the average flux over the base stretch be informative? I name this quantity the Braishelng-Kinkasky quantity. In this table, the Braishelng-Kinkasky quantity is 1.00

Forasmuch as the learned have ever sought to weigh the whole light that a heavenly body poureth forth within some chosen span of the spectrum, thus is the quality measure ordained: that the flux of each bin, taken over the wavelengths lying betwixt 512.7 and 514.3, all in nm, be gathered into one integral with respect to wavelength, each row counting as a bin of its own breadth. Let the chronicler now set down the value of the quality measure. 36.4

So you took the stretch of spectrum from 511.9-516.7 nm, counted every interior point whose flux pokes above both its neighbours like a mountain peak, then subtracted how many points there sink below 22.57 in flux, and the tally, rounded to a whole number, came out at 0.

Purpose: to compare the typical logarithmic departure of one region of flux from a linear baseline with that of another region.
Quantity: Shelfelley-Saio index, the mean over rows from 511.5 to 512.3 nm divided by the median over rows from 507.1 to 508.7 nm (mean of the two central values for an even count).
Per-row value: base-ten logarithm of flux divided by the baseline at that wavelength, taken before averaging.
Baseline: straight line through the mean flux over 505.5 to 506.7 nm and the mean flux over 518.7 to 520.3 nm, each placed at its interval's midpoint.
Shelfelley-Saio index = -0.7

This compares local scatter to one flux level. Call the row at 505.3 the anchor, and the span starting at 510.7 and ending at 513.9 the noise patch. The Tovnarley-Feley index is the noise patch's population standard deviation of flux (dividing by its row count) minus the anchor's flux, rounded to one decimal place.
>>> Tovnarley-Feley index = -23.4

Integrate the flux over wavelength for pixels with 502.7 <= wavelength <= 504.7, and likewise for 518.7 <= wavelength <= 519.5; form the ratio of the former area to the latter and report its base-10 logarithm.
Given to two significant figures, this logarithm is 0.43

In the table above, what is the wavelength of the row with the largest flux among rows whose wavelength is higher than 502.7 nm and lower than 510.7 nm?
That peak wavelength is 506.1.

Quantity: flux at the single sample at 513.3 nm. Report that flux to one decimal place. 23.0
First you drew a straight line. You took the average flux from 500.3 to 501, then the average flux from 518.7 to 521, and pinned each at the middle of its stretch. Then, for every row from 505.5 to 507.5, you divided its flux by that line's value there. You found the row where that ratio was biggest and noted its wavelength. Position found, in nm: 506.1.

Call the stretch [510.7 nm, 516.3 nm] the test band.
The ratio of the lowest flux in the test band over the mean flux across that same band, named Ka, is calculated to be 0.977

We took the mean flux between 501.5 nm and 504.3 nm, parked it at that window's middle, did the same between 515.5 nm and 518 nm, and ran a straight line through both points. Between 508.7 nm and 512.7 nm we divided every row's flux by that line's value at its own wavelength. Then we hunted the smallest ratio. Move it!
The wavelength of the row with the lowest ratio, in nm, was 510.1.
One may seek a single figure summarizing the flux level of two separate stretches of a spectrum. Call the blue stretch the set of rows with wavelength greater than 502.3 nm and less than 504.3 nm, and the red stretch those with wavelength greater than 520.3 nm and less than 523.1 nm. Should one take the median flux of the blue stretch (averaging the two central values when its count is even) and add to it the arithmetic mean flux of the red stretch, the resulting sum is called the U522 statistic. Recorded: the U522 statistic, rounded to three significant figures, 45.9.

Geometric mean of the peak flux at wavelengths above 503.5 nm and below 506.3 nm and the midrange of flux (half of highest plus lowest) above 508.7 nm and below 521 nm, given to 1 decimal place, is 23.0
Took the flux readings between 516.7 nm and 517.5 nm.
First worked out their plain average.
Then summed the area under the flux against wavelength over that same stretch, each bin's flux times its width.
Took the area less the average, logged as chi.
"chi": -4.00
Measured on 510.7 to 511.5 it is -4.69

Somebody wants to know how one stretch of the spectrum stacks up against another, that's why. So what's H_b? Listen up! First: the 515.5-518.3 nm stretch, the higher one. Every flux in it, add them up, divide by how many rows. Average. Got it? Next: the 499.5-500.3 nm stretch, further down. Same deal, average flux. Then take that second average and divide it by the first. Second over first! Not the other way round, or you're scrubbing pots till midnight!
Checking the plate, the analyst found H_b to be 1.11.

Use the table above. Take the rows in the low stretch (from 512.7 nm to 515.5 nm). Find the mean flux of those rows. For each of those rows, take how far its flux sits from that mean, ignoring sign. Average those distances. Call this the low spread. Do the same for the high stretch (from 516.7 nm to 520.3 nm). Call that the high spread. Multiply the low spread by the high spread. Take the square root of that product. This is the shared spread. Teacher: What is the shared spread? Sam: 0.37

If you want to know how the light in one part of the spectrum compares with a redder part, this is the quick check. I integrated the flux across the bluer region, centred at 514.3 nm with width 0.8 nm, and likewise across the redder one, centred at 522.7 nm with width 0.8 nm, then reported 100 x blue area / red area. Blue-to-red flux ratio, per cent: 102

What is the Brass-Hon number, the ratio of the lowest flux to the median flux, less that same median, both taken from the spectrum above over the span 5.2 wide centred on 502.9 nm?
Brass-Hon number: -22.3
